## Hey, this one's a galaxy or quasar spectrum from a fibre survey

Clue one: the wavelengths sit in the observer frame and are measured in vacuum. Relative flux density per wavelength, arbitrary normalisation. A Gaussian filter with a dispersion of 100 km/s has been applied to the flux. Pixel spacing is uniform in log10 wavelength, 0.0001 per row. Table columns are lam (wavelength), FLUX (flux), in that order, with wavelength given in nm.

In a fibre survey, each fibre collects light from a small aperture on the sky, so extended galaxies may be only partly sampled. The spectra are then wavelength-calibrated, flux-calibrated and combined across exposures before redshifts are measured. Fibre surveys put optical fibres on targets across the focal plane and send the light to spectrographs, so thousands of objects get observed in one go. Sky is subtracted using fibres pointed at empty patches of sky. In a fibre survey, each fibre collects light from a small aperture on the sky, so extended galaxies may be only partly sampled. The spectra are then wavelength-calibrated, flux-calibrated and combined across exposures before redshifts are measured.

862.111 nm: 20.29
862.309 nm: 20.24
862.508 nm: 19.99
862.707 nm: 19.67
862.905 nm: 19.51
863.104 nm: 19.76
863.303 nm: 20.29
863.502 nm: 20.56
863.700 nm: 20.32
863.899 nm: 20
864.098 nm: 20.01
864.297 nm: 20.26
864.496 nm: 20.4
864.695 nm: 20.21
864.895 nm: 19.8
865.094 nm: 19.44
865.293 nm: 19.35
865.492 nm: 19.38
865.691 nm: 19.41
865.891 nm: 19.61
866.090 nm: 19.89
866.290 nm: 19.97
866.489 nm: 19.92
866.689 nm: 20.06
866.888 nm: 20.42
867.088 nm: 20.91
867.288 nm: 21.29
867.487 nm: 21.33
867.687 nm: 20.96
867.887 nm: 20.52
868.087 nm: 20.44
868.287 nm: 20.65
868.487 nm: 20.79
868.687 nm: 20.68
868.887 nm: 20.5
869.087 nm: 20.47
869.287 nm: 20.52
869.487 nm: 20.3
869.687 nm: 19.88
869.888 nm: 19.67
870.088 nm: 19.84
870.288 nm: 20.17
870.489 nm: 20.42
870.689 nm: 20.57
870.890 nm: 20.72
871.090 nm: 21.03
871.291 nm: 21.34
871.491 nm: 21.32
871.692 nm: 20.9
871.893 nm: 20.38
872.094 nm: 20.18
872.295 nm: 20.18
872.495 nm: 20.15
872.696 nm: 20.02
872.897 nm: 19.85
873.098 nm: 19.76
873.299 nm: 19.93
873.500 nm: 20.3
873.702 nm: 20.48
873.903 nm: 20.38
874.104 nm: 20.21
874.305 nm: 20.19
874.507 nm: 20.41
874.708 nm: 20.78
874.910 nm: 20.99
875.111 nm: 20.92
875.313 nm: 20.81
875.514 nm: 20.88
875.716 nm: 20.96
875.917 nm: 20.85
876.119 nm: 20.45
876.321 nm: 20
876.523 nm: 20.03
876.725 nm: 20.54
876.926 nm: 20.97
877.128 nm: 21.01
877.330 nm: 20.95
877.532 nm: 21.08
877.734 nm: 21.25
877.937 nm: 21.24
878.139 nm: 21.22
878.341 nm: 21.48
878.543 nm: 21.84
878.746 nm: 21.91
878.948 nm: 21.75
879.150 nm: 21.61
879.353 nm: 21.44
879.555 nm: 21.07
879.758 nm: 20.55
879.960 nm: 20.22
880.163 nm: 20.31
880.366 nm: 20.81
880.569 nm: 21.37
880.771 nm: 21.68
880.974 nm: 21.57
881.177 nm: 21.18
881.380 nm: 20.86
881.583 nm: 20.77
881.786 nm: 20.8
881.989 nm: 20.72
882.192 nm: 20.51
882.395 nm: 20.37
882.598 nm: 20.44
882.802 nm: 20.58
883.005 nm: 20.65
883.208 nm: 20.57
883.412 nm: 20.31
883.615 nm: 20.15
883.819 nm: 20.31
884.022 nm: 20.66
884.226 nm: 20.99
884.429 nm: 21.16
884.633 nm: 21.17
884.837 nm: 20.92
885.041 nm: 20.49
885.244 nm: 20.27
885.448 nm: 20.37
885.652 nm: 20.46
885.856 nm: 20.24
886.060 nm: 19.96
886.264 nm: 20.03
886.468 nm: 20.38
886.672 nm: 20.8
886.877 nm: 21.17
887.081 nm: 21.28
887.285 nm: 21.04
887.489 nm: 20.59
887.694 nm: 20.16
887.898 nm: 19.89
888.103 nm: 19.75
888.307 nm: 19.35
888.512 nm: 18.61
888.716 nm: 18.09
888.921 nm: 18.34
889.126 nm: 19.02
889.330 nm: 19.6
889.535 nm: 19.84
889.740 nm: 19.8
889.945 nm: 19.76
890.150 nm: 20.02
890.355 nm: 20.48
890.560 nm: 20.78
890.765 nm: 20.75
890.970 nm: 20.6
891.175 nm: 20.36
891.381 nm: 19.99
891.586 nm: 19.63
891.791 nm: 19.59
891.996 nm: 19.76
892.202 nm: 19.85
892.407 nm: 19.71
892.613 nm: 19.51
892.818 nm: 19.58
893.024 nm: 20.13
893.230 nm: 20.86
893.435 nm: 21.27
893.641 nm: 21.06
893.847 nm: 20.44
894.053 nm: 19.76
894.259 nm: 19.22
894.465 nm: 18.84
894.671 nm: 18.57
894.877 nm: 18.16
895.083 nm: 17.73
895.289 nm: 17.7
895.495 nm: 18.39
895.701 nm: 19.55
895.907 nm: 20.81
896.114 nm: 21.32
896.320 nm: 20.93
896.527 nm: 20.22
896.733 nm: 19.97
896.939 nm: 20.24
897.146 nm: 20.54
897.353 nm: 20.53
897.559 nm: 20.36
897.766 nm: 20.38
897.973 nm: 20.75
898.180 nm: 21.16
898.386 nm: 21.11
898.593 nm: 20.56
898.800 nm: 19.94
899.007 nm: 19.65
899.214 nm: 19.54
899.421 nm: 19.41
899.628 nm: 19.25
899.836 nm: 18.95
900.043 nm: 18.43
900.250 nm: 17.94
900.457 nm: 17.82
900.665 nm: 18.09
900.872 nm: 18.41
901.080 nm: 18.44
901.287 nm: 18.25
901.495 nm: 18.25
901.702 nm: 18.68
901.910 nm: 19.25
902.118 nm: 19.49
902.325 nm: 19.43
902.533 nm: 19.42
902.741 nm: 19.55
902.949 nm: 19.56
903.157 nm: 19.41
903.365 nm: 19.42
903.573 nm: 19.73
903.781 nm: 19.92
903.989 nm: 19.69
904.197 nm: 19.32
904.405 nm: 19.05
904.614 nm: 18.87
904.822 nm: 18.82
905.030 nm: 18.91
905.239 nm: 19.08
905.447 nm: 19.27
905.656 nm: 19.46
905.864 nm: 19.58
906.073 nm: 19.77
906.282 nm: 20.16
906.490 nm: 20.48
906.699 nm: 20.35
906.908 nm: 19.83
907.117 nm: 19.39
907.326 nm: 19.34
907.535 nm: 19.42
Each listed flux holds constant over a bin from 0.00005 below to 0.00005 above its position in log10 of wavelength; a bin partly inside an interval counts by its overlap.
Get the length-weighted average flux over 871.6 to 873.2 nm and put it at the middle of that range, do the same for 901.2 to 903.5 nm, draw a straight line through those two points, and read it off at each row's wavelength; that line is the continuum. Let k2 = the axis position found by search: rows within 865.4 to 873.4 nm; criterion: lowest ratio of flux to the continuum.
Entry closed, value 865.492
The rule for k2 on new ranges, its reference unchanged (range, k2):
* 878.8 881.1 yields 879.960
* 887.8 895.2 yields 895.083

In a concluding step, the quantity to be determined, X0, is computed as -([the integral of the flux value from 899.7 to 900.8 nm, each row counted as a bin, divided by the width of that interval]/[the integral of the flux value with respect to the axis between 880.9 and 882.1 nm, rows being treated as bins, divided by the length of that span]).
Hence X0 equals -0.87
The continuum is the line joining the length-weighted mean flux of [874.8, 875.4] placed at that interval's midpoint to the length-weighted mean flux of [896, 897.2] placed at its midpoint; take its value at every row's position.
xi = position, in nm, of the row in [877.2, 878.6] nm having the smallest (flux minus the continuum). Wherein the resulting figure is 877.330 nm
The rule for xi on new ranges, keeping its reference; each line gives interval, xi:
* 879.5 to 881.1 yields 879.960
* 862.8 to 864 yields 862.905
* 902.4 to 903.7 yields 902.533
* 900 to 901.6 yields 900.457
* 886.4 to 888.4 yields 888.307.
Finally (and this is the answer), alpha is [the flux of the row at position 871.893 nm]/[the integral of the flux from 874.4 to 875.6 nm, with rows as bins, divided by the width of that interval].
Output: 0.98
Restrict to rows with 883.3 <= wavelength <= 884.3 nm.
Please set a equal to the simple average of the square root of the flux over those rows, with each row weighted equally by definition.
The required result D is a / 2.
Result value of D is 2.26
